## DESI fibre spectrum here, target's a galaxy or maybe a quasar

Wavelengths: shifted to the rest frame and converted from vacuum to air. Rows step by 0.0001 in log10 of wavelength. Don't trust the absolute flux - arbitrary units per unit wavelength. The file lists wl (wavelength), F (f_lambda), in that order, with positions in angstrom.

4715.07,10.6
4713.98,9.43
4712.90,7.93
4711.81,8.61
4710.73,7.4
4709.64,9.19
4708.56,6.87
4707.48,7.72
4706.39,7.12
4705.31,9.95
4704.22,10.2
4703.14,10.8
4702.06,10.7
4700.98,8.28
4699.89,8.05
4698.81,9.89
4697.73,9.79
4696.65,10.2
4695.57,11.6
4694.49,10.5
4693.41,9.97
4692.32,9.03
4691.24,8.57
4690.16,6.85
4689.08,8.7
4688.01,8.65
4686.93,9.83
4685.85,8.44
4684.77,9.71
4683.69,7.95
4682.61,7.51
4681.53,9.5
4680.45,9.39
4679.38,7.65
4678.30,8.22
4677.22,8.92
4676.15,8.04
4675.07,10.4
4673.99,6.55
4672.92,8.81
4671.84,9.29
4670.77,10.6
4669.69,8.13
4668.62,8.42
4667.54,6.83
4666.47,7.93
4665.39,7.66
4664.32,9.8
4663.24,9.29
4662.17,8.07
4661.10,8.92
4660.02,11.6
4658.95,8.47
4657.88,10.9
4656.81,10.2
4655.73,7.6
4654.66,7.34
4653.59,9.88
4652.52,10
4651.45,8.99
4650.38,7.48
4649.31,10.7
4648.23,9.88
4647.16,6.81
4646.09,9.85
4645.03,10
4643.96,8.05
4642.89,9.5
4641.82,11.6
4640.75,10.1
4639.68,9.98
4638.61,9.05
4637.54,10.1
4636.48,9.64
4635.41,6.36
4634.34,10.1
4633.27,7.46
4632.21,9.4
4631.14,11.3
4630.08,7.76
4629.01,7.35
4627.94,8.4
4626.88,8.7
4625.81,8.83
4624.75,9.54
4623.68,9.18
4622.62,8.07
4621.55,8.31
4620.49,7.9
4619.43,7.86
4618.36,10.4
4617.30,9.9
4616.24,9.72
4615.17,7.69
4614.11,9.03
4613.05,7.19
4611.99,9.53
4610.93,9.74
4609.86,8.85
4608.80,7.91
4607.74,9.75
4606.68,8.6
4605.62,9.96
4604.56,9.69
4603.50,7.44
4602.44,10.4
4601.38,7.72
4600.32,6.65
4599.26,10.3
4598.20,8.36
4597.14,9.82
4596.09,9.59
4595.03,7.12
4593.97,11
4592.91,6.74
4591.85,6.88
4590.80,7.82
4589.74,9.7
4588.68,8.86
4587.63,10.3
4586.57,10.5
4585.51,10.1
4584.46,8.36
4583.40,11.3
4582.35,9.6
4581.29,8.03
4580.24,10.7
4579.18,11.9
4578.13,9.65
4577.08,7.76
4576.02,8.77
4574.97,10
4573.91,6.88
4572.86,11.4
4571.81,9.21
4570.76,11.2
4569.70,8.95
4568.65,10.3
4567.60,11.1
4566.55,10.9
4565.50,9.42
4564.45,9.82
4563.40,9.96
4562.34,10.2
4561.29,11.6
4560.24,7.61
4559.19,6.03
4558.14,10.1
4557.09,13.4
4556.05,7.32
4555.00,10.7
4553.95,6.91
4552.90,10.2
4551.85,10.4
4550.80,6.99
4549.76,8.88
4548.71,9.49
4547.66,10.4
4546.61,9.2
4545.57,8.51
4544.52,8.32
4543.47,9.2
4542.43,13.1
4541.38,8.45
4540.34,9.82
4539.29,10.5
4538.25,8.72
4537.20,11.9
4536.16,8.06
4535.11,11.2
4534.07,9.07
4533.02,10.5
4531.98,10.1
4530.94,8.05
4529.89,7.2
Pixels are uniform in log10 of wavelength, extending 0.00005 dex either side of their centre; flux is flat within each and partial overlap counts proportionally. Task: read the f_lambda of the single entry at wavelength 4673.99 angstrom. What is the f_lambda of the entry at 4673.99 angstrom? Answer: 6.55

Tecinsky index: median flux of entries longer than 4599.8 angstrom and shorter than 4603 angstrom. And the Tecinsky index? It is 7.7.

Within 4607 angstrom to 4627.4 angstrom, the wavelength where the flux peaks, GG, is 4618.36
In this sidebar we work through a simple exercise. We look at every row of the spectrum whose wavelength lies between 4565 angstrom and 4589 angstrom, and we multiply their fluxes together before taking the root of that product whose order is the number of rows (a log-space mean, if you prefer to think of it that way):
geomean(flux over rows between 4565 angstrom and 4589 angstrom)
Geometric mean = 9.7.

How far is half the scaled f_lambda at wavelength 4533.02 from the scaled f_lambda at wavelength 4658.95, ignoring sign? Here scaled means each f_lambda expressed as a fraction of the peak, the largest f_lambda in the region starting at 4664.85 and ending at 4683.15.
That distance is 0.304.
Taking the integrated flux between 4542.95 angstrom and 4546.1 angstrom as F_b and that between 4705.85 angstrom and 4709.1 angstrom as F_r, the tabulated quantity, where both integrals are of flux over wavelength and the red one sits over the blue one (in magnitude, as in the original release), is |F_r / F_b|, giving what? 0.86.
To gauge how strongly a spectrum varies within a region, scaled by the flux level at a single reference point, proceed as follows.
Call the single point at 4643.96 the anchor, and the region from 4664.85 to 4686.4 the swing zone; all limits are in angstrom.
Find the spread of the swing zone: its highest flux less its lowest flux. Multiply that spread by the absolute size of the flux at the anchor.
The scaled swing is 33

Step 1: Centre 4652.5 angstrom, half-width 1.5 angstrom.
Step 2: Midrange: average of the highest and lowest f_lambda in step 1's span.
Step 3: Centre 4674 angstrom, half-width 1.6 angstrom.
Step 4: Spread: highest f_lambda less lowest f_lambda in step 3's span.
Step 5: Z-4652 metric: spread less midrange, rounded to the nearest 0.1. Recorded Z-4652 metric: -5.6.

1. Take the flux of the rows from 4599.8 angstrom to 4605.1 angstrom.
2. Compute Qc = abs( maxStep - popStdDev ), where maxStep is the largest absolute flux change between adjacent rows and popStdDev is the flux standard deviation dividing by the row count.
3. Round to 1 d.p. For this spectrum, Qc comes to 1.5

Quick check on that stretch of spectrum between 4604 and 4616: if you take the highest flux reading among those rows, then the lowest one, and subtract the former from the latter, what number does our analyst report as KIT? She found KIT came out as -2.8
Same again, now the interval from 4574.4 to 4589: -4.1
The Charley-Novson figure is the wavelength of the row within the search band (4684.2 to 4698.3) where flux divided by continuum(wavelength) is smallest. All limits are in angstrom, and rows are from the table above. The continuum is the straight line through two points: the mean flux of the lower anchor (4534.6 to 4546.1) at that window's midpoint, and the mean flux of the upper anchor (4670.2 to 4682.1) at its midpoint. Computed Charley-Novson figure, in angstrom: 4690.16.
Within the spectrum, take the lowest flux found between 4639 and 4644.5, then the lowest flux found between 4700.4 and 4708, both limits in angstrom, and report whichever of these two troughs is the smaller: 7.12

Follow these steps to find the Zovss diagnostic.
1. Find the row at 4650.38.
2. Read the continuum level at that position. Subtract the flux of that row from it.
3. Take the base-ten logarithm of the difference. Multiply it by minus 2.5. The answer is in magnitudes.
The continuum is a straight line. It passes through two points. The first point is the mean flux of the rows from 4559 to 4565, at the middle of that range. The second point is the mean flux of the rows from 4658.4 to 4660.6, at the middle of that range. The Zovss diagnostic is -1.0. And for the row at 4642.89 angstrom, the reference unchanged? 1.0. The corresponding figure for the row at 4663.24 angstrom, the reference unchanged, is 0.3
